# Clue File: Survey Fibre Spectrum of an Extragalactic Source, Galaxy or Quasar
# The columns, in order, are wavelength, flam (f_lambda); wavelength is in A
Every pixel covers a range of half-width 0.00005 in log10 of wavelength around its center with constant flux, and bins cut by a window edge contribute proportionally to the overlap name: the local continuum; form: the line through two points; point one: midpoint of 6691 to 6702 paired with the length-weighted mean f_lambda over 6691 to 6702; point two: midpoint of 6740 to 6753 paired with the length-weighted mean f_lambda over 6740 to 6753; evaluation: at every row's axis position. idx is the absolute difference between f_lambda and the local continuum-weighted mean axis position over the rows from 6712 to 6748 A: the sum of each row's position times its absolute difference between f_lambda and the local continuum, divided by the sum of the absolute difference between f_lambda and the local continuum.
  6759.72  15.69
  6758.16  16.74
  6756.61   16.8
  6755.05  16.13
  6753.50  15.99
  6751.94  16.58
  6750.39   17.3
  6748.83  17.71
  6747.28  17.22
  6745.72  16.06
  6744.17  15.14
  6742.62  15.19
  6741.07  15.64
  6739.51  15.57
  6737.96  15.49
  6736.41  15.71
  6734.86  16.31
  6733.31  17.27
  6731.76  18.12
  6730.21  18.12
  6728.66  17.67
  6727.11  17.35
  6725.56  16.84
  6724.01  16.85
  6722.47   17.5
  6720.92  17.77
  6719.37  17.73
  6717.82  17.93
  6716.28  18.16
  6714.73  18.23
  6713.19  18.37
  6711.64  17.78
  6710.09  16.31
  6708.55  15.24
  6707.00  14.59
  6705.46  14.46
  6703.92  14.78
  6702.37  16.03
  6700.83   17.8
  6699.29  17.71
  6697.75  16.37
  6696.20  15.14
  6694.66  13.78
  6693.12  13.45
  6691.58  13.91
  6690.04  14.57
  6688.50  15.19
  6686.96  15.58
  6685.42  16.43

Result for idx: 6726.0 A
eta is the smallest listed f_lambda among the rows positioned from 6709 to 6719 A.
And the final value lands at 16.31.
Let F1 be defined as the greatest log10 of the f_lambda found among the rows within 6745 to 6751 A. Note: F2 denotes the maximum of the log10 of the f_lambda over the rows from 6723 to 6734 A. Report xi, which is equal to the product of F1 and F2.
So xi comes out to 1.57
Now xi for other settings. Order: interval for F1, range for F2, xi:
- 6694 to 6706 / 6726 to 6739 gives 1.57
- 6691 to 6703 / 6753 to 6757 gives 1.53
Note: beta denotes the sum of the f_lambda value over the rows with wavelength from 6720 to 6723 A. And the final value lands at 35.3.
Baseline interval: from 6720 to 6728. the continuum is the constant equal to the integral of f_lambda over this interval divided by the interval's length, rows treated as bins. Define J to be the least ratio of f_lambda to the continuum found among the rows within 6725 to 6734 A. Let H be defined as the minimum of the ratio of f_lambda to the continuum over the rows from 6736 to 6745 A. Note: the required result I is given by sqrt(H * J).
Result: 0.92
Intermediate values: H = 0.88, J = 0.97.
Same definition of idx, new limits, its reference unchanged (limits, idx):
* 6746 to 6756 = 6750.0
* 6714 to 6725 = 6718.6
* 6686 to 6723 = 6707.6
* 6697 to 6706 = 6701.2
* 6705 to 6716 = 6711.3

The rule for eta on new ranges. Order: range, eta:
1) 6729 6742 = 15.49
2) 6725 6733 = 16.84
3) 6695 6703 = 15.14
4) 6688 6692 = 13.91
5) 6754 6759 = 16.13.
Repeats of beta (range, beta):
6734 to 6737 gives 32.0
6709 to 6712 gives 34.1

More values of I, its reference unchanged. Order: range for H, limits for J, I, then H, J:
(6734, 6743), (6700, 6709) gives 0.86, 0.88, 0.84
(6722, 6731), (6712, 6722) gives 1.00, 0.97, 1.03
